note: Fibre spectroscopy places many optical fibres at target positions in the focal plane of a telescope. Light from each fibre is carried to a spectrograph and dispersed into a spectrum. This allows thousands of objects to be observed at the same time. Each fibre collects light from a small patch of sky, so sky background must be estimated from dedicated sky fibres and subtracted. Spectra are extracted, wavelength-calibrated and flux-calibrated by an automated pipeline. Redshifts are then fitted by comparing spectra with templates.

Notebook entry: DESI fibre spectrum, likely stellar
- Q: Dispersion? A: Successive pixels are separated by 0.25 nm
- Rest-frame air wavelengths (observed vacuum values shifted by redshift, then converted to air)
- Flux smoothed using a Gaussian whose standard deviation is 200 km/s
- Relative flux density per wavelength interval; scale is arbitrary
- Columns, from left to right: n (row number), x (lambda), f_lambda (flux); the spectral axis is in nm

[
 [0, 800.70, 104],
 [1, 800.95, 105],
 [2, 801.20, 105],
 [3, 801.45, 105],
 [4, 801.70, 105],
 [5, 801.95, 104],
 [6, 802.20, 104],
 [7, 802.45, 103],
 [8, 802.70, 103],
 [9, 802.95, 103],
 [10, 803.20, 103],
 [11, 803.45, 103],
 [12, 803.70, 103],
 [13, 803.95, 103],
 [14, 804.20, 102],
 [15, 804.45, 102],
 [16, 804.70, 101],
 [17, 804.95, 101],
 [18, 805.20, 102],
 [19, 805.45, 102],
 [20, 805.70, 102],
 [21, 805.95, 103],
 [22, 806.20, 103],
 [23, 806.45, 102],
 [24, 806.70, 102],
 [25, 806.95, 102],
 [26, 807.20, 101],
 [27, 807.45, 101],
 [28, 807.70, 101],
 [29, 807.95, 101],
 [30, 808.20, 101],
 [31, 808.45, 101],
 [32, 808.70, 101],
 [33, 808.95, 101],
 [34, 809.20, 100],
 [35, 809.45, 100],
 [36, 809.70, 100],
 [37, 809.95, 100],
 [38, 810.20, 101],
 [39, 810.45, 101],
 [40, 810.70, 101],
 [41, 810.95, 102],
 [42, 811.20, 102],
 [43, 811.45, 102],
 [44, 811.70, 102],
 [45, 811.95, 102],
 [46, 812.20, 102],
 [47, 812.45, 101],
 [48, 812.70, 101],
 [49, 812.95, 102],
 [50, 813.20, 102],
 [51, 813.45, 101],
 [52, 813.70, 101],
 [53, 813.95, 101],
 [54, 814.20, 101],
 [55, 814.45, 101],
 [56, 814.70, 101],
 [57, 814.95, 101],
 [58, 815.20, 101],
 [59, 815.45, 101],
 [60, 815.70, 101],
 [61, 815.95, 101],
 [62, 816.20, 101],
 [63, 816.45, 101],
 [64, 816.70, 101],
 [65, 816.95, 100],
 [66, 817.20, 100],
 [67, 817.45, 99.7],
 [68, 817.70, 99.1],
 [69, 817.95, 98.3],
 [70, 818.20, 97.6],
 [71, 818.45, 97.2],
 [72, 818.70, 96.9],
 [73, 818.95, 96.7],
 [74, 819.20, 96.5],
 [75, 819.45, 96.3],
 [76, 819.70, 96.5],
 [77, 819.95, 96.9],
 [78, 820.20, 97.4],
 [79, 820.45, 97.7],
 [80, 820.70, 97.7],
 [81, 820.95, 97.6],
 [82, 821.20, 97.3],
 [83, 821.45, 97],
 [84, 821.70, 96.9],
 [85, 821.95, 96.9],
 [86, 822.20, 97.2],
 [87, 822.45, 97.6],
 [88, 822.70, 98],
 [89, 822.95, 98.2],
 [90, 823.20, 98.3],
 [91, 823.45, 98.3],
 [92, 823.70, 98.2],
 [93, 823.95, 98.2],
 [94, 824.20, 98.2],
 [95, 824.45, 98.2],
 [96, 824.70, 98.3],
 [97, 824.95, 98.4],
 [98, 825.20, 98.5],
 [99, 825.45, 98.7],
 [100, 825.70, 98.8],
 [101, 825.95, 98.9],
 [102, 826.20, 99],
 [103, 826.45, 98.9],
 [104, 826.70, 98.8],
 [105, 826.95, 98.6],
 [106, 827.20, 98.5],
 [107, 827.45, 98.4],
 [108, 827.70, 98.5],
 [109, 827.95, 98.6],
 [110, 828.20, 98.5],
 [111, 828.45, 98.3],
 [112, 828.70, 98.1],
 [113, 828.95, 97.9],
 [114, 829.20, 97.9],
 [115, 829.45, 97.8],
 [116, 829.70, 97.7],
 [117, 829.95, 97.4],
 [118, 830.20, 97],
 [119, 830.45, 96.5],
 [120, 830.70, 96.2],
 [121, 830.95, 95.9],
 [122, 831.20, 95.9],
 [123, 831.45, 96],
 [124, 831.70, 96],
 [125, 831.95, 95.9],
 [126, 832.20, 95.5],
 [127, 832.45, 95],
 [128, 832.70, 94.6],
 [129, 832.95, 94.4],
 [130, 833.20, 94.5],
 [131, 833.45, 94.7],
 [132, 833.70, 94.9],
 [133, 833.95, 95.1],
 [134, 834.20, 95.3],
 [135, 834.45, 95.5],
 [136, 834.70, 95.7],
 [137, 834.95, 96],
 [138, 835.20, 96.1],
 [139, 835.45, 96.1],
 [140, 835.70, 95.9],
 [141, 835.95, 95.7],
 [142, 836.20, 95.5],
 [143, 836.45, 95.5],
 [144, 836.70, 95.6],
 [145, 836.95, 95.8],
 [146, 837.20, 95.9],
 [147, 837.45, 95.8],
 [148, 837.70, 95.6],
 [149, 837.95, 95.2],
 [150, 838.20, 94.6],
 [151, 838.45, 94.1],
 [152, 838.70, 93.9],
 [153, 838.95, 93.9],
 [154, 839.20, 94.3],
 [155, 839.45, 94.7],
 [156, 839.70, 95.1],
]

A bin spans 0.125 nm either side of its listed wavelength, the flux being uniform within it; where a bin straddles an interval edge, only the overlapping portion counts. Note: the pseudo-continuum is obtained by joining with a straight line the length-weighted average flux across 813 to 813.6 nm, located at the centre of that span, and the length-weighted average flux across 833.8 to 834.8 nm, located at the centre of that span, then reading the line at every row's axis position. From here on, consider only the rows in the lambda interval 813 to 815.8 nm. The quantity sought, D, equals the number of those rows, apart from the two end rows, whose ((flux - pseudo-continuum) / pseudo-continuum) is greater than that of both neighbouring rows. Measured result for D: 0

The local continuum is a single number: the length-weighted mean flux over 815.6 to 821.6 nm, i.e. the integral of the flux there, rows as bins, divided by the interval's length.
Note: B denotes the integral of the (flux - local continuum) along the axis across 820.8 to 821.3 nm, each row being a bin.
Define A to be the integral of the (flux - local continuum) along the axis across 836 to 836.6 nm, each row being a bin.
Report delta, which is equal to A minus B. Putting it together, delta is -1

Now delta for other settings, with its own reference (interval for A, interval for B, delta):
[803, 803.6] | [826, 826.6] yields 2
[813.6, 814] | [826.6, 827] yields 1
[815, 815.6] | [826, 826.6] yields 1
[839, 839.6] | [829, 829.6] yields -2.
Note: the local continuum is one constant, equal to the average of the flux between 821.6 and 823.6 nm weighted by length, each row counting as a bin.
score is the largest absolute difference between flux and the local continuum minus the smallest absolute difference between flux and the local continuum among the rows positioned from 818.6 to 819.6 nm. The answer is 0.60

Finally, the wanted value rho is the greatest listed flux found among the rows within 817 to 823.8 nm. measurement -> 100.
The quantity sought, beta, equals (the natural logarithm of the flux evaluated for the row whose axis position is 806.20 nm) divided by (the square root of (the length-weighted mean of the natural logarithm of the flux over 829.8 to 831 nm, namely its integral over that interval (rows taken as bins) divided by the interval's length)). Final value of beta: 2.17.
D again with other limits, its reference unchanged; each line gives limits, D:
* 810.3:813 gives 1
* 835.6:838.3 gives 1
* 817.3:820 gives 0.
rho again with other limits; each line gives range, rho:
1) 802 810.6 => 104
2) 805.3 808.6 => 103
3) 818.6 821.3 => 97.7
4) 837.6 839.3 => 95.6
